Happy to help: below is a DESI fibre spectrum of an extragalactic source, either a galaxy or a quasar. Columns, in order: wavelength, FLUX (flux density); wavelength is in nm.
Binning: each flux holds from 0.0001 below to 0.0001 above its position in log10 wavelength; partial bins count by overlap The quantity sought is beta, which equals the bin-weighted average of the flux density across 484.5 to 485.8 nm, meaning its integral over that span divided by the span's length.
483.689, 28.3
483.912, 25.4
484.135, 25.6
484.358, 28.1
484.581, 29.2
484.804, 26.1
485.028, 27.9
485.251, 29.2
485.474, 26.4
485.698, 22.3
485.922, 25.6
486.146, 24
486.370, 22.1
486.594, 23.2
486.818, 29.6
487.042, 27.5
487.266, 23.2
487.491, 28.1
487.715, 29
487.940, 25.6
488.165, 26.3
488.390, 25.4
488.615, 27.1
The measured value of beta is 26.8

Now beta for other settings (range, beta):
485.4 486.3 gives 24.4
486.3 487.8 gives 26.2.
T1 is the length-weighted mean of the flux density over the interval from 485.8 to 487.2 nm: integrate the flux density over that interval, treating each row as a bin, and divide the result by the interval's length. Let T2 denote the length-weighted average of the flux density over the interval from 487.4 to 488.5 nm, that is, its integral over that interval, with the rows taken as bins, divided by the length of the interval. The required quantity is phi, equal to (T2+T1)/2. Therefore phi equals 26.1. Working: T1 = 25.2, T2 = 26.9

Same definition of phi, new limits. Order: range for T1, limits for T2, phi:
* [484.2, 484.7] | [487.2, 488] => 27.5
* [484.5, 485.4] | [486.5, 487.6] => 27.2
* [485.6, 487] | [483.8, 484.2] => 25.1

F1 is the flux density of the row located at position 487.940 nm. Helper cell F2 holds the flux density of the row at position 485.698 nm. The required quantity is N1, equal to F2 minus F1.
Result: -3.3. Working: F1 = 25.6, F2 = 22.3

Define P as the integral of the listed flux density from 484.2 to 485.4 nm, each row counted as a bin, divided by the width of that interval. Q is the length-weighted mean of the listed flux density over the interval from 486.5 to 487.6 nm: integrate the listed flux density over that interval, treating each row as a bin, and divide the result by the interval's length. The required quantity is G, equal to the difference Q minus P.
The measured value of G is -1.6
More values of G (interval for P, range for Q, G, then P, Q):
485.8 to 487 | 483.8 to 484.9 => 1.9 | 25.0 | 26.89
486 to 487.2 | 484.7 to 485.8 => 1.2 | 25.2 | 26.41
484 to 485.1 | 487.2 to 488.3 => -0.8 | 27.3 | 26.54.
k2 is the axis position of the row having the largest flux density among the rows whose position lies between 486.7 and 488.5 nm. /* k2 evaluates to 486.818 nm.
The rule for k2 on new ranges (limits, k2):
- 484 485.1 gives 484.581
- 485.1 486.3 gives 485.251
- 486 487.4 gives 486.818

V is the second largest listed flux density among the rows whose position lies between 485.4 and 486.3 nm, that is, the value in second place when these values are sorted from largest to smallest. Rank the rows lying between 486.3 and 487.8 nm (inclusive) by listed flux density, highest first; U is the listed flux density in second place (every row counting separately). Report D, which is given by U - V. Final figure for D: 3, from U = 29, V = 25.6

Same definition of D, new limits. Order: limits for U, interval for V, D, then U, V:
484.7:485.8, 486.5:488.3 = -1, 27.9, 29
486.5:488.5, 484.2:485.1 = 1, 29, 28.1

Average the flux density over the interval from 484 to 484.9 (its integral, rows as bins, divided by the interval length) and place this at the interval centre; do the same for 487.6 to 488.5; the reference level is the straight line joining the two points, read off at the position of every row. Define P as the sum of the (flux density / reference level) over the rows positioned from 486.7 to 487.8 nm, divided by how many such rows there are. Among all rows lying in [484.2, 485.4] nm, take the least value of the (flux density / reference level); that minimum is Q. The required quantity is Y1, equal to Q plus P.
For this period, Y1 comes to 1.989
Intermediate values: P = 1.03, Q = 0.96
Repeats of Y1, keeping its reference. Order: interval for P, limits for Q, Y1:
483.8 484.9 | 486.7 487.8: 1.855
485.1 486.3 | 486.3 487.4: 1.766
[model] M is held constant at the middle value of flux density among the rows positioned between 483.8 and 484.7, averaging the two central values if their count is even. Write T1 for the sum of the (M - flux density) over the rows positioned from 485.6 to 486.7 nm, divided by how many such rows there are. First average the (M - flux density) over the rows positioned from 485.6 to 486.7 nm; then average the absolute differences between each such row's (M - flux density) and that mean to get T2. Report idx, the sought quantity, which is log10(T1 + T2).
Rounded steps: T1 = 3.4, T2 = 1.09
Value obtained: 0.7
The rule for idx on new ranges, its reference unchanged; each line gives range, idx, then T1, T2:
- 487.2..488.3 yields 0.3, 0.4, 1.69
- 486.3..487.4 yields 0.7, 1.7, 2.74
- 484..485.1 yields -0.2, -0.5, 1.22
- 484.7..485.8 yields 0.3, 0.5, 1.74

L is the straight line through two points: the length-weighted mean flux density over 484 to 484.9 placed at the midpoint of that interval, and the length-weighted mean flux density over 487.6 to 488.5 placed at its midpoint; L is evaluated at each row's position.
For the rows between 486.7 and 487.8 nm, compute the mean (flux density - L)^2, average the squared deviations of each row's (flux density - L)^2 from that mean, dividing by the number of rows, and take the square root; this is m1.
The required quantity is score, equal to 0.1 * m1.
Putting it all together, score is 0.4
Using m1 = 4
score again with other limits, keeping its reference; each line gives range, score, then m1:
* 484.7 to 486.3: 0.7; 7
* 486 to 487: 0.6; 6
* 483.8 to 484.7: 0.1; 1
